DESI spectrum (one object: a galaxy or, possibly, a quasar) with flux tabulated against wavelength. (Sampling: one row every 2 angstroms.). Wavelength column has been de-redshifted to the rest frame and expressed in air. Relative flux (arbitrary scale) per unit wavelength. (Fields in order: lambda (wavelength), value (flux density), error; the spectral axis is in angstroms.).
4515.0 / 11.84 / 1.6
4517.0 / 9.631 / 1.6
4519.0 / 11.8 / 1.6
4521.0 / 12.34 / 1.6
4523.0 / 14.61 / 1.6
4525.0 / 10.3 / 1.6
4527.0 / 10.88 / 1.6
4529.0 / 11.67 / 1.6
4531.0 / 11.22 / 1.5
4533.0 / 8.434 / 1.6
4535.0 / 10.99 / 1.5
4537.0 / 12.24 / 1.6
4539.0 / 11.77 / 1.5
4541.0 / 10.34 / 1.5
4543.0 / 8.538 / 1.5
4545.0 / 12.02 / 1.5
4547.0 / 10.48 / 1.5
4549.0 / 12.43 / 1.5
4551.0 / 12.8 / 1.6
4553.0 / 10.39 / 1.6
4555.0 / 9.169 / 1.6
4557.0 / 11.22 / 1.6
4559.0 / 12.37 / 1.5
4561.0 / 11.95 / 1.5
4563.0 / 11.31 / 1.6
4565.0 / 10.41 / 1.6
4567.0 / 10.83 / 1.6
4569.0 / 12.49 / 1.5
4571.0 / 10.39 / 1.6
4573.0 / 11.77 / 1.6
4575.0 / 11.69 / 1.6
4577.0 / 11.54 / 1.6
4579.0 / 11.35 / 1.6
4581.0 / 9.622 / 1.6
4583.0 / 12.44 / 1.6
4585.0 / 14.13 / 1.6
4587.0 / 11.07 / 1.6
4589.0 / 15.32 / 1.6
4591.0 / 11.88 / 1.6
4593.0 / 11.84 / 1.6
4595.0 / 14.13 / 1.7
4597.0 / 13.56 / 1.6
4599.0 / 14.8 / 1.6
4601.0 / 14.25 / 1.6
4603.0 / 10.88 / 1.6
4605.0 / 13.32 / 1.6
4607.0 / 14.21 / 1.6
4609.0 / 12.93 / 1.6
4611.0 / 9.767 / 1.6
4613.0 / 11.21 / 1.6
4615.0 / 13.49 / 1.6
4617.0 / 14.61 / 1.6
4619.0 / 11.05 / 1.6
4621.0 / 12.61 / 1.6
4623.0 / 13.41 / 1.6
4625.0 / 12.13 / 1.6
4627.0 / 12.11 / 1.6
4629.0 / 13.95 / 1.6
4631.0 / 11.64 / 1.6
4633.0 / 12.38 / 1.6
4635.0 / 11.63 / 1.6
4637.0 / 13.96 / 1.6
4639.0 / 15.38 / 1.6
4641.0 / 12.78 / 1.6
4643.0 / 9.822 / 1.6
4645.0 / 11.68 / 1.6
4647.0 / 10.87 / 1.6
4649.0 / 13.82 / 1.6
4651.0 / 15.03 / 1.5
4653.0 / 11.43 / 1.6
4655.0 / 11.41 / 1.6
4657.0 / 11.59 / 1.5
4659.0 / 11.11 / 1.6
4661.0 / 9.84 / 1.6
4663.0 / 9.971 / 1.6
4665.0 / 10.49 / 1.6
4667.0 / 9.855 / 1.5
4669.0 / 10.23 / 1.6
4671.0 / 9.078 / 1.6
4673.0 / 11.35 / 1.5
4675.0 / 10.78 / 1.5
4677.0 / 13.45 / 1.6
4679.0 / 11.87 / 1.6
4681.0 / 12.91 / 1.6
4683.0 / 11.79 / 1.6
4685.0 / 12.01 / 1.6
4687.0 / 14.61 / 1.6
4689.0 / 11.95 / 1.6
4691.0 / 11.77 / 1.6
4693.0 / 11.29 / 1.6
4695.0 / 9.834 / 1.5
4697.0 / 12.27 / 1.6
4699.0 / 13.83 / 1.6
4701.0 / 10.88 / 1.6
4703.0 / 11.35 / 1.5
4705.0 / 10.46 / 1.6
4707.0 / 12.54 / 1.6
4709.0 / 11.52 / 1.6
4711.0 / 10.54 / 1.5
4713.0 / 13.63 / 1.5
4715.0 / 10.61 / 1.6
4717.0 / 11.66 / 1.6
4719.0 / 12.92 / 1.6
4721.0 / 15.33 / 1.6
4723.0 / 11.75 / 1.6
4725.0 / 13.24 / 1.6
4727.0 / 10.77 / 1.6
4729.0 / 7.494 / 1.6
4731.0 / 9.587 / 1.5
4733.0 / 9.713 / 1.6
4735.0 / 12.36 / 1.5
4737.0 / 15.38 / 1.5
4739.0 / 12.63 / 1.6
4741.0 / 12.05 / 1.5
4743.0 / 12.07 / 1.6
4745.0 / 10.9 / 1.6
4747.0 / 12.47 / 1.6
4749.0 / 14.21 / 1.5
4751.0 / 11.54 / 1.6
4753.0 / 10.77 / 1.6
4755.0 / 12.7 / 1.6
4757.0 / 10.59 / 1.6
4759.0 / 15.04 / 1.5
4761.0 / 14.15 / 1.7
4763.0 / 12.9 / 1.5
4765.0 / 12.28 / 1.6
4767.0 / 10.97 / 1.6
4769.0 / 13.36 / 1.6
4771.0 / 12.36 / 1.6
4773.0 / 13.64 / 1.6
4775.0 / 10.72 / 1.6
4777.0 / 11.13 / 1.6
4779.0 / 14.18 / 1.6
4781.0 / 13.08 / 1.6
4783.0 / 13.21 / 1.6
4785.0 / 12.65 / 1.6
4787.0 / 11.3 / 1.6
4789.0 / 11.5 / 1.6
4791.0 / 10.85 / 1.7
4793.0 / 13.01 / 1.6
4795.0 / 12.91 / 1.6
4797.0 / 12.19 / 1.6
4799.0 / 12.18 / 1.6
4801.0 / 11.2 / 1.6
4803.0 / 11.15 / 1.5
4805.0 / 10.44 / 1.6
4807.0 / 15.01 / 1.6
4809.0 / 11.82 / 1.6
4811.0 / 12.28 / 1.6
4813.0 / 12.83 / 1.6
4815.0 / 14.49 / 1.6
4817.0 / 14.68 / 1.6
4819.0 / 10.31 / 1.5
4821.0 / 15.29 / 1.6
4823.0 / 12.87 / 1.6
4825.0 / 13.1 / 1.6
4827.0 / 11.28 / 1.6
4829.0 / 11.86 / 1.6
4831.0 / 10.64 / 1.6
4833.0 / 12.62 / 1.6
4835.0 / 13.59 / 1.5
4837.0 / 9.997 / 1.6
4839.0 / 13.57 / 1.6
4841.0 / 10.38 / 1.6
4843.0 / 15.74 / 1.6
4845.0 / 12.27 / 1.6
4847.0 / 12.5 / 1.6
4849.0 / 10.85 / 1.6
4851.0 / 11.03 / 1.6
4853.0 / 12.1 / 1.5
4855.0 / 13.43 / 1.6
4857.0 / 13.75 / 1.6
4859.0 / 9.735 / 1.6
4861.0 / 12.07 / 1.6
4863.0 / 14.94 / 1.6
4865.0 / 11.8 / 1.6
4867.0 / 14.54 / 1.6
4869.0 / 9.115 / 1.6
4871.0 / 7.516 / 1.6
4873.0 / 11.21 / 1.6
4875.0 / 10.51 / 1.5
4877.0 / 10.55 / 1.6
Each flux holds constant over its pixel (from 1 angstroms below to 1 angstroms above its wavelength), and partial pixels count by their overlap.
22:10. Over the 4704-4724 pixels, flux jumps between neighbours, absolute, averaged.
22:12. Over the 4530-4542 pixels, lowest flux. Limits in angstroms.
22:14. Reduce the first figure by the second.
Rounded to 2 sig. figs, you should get -6.4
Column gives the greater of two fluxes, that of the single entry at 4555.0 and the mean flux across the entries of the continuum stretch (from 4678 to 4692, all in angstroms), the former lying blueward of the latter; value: 12.4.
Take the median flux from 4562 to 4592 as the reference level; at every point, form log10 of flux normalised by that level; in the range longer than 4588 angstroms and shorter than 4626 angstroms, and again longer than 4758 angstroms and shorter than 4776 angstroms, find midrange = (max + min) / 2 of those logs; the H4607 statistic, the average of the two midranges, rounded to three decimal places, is 0.033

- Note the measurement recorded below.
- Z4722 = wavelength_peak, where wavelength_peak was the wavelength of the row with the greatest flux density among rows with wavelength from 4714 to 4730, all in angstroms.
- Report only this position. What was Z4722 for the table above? 4721.0 angstroms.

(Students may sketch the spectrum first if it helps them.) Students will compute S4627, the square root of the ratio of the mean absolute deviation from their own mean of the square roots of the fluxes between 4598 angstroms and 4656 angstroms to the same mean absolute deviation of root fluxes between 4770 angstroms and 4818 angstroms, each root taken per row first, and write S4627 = 1.11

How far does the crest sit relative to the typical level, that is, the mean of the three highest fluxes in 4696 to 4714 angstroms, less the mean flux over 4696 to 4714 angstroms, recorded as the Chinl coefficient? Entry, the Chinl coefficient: 1.4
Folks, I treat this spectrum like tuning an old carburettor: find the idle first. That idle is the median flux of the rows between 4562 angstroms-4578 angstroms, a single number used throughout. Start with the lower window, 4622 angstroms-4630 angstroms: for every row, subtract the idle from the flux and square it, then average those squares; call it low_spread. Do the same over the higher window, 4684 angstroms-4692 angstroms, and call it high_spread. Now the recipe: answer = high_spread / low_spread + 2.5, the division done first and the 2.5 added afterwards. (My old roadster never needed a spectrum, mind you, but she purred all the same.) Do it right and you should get 3.5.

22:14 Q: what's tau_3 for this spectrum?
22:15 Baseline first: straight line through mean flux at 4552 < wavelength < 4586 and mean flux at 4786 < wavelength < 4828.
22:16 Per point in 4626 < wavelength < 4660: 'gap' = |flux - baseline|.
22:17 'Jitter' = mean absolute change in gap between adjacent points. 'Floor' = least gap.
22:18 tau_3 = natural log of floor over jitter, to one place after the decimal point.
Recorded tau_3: -5.2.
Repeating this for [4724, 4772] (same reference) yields -3.2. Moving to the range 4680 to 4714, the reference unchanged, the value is -2.8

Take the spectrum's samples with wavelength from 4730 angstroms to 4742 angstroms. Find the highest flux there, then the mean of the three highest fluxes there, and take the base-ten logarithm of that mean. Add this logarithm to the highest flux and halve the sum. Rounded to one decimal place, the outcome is 8.3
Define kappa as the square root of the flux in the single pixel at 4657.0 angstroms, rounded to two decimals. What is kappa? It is 3.40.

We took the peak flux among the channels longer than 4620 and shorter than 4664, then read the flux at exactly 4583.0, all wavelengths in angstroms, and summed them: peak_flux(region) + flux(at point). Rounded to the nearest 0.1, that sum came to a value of 27.8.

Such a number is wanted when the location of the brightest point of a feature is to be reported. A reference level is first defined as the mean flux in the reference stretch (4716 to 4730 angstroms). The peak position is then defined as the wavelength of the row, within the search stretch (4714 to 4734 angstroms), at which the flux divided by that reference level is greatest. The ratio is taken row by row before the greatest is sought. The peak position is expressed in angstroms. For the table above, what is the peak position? 4721.0 angstroms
